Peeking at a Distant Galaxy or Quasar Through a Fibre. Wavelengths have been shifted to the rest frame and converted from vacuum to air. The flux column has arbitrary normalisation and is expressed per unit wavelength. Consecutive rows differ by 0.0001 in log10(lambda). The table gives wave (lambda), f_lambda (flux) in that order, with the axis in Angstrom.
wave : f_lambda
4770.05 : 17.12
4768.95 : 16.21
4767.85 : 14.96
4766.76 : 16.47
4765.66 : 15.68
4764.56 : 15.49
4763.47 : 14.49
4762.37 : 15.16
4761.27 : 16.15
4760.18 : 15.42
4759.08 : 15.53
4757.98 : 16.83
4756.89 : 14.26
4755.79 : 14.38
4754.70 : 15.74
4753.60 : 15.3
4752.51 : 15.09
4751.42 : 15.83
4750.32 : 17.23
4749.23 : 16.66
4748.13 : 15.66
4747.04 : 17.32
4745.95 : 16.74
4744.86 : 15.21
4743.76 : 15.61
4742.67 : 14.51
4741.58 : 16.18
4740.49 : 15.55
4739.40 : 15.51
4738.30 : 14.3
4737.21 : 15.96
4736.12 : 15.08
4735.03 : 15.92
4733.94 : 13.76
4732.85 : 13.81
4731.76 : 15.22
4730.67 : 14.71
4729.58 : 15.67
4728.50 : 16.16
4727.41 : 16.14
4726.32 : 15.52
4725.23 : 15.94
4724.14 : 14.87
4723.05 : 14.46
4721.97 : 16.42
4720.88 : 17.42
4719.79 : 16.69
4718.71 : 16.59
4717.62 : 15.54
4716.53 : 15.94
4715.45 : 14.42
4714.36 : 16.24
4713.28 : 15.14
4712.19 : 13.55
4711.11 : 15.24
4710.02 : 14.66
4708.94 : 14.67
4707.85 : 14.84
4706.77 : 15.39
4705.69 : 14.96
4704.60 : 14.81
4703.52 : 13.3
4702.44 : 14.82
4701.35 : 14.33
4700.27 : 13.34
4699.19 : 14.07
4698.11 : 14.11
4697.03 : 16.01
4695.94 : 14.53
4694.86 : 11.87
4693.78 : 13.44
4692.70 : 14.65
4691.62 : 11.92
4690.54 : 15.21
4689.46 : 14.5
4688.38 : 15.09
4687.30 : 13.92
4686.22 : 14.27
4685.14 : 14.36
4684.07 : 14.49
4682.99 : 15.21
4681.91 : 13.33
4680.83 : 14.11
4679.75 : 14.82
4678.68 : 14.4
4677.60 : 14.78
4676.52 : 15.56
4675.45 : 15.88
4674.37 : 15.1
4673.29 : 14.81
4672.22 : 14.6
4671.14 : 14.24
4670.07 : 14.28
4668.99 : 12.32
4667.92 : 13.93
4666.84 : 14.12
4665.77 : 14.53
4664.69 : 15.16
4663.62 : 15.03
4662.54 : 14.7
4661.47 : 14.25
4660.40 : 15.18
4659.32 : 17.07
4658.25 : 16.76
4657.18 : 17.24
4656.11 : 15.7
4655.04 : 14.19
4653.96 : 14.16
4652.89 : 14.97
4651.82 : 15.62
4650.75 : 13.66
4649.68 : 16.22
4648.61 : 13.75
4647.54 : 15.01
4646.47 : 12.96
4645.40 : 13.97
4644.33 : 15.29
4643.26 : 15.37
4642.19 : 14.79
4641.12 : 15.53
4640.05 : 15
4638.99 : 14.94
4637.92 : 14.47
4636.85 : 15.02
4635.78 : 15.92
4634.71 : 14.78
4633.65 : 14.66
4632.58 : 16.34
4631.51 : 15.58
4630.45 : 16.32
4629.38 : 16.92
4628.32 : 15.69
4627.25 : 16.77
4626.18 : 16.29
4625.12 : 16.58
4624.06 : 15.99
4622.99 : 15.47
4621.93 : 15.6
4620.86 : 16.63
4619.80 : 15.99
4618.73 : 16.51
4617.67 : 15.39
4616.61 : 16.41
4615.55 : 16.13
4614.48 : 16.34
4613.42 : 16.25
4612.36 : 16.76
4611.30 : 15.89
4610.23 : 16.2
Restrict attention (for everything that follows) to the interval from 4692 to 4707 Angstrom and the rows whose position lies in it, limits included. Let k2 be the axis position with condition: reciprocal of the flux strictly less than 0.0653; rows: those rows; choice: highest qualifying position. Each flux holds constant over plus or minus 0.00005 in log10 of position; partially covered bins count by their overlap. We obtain 4706.77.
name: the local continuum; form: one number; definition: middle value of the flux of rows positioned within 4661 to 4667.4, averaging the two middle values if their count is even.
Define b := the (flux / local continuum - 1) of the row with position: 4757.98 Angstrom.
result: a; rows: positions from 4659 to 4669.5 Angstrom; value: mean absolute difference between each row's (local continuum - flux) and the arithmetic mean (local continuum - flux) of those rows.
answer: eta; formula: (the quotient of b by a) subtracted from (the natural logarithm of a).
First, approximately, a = 0.80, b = 0.15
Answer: -0.41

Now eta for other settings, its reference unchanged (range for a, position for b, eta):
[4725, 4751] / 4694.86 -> -0.09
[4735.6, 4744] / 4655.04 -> -0.58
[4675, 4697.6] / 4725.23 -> -0.40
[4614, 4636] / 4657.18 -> -1.10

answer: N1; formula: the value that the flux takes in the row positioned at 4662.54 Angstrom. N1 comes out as 14.7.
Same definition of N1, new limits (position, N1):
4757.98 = 16.83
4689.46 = 14.5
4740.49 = 15.55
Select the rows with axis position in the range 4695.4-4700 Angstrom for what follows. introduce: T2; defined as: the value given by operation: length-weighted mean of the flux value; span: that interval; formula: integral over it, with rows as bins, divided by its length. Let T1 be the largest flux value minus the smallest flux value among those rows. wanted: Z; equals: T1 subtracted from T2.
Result 12.7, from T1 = 1.94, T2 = 14.6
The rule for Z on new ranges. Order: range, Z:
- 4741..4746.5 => 13.4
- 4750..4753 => 13.8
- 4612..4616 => 15.7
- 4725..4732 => 14.2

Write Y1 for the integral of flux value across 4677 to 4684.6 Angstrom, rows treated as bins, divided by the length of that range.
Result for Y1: 14.4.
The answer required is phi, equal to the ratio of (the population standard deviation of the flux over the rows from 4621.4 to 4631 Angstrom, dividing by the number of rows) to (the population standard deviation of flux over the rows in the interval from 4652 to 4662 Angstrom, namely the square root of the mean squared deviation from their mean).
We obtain 0.42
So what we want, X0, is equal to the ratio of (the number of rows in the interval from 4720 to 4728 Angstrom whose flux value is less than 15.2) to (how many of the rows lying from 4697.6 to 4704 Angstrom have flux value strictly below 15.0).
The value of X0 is 0.3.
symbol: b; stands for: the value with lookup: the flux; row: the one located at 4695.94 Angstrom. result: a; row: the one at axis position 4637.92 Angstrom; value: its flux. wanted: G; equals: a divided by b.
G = 1.00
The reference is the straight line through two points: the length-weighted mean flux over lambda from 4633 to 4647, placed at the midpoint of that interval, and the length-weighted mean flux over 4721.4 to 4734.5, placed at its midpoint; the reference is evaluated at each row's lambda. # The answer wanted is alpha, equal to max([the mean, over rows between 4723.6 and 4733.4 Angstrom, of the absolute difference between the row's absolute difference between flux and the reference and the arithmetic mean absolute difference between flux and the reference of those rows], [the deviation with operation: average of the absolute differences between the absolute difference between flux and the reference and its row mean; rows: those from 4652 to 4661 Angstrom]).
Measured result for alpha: 0.75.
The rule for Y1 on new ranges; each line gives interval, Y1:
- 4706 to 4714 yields 14.8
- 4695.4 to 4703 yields 14.4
